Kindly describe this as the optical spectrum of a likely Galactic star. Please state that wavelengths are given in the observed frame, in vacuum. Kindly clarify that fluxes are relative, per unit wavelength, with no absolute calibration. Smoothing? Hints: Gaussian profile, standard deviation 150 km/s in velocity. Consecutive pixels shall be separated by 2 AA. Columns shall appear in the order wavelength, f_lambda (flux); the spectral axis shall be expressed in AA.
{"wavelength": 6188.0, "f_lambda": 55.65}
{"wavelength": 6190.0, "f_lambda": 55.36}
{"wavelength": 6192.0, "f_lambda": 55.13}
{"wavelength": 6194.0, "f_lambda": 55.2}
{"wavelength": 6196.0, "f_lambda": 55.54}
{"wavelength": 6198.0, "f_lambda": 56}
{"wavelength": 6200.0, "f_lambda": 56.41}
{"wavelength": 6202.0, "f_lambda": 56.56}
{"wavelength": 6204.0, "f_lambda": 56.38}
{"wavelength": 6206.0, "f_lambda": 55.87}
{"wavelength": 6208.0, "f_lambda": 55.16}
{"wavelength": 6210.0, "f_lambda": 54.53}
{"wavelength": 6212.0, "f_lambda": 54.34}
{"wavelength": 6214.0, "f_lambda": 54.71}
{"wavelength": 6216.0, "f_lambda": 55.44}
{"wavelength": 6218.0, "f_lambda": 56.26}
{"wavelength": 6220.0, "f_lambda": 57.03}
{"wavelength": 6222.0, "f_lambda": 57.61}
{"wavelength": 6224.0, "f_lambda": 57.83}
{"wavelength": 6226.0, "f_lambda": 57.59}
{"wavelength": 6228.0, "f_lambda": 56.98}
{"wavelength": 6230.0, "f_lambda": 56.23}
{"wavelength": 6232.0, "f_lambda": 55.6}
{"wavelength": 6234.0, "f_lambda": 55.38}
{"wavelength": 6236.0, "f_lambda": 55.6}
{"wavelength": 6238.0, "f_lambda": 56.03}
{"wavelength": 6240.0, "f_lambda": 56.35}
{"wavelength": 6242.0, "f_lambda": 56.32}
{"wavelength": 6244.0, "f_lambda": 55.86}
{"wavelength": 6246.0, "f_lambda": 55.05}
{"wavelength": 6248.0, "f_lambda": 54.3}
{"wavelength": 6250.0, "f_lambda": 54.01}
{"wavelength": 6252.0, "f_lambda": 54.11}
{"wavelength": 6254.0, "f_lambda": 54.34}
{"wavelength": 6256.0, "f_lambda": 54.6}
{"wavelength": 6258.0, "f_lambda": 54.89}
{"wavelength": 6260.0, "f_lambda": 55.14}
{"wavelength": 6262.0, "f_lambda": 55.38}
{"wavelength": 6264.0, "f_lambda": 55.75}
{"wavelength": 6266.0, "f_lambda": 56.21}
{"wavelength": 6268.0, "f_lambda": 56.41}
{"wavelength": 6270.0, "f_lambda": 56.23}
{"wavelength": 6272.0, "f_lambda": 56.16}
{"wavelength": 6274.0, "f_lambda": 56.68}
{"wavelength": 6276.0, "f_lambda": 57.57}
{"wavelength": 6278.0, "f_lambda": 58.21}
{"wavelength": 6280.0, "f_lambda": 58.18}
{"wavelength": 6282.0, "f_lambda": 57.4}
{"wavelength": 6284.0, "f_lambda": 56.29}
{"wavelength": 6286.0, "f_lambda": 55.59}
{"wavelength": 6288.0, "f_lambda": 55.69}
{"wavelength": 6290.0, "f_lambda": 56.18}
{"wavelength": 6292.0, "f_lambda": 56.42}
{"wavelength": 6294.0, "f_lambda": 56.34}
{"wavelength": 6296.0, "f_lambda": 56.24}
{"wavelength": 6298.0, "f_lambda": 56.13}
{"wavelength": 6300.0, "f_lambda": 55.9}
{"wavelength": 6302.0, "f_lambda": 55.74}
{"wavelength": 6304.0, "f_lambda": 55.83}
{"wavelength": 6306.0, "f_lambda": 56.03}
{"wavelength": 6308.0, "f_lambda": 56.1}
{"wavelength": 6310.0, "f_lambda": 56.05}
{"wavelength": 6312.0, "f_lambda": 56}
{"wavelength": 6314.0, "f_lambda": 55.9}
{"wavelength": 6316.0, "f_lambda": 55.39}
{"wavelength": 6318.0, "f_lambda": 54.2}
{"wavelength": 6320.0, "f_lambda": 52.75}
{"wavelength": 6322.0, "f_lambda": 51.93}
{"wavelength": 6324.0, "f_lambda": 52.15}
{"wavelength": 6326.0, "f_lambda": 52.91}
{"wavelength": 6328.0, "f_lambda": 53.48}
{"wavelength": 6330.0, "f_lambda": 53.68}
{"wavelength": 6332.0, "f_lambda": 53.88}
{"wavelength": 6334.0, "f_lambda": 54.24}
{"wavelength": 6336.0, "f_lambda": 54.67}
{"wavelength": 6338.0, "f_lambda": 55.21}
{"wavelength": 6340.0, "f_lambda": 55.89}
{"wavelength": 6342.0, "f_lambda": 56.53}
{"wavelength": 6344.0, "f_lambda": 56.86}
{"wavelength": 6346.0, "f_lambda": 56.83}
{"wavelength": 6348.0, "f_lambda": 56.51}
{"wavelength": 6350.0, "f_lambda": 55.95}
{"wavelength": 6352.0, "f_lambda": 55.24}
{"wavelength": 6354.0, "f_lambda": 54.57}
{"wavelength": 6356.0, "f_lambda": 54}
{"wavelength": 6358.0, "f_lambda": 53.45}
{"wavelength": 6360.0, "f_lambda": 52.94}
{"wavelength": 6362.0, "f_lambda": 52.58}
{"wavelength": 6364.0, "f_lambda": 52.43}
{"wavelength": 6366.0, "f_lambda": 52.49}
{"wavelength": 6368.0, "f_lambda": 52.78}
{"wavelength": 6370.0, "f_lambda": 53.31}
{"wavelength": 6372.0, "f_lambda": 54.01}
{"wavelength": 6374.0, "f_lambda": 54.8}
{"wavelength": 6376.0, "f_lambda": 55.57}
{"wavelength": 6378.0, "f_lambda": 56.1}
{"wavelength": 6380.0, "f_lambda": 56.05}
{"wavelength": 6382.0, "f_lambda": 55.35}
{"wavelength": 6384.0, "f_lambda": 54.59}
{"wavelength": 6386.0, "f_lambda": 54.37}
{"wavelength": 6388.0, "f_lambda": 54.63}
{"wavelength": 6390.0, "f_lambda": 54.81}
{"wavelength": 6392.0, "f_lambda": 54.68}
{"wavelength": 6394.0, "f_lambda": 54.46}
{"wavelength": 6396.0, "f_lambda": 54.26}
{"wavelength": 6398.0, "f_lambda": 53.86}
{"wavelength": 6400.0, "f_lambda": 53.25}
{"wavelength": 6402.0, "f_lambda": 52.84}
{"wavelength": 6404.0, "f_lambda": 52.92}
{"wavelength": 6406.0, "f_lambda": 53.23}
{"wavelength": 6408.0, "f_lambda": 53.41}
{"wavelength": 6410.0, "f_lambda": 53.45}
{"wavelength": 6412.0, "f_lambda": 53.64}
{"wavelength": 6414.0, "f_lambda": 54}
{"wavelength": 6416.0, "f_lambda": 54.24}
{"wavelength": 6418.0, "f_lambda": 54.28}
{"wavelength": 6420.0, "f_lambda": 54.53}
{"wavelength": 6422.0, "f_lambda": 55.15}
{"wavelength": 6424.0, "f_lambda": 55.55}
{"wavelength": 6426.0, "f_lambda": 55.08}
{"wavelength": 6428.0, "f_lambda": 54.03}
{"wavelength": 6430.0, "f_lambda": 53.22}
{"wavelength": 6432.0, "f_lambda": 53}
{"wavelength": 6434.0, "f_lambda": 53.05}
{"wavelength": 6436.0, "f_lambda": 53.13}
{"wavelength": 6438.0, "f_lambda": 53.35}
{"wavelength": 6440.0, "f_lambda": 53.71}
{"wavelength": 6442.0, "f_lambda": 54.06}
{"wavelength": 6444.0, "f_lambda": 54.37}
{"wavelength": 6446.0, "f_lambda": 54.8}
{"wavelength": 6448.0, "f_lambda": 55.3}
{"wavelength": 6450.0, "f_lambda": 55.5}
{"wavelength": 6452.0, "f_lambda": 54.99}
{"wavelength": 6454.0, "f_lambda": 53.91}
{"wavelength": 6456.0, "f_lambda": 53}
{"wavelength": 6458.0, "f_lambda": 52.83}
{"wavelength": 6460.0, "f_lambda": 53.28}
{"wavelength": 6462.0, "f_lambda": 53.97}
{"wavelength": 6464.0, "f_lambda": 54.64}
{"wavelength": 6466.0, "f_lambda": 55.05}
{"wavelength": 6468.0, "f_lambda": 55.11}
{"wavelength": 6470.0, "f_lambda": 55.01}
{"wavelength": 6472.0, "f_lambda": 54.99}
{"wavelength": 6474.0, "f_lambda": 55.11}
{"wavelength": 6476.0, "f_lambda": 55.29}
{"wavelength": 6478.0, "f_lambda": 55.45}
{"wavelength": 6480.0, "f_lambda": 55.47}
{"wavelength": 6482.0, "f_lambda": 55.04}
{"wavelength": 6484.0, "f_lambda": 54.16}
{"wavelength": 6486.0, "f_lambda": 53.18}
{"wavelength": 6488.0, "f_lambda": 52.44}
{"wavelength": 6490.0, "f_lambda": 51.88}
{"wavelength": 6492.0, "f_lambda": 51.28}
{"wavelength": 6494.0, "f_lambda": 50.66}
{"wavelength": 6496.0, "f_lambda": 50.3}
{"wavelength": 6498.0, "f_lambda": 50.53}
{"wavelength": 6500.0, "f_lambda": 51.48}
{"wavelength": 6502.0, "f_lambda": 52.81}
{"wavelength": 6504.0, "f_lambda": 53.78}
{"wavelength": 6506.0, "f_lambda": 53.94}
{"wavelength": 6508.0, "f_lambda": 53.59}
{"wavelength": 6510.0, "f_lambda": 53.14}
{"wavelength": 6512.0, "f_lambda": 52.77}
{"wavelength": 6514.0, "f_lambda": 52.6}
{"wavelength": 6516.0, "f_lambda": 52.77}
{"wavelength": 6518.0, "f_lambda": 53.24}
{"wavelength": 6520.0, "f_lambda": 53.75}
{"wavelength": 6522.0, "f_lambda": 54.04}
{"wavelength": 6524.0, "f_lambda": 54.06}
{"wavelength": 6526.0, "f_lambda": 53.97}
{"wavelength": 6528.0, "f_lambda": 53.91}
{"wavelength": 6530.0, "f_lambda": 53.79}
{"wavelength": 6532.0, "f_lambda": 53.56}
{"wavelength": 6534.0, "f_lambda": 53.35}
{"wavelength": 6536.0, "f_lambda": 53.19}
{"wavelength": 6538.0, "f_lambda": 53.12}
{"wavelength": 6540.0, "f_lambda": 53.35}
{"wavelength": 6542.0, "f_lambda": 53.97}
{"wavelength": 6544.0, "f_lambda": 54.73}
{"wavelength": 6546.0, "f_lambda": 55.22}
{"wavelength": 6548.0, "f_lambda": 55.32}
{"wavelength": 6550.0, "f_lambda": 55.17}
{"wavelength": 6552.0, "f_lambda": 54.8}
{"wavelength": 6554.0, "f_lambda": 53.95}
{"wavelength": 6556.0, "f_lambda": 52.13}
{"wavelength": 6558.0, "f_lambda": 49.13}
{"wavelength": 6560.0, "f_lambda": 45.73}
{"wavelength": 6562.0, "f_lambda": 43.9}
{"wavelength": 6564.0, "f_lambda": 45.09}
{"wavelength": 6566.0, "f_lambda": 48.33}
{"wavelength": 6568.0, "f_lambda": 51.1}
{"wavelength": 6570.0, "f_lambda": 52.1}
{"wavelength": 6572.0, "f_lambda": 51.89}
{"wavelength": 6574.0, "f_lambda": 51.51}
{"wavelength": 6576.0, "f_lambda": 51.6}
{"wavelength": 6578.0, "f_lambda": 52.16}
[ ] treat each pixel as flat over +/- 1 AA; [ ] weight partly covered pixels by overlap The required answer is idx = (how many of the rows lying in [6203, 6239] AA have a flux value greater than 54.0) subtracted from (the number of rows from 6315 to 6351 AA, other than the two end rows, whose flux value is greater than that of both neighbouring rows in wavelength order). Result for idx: -17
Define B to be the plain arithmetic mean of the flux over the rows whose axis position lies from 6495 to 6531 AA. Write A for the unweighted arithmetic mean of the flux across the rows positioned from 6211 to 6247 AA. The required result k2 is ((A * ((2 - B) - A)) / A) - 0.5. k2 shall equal -108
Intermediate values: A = 56.1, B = 53.0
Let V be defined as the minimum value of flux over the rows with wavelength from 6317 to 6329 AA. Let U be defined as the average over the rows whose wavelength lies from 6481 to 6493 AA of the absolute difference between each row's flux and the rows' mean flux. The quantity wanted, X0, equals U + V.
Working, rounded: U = 1.1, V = 51.93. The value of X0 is 53.1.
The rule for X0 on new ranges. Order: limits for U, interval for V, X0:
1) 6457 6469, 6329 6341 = 54.5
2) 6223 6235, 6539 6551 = 54.2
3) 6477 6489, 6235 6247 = 56.1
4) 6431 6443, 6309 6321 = 53.1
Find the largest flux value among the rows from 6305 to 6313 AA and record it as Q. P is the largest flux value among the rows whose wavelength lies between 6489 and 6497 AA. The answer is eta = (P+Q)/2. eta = 54.0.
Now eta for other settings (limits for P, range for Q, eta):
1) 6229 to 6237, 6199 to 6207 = 56.4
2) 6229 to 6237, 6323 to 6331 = 55.0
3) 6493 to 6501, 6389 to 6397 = 53.1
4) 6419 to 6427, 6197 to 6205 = 56.1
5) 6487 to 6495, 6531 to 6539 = 53.0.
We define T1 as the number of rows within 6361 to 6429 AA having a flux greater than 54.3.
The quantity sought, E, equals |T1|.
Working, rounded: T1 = 15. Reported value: 15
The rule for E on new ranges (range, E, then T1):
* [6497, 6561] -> 5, 5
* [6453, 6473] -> 5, 5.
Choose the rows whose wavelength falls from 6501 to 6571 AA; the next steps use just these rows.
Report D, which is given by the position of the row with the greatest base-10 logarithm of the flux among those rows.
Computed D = 6548.0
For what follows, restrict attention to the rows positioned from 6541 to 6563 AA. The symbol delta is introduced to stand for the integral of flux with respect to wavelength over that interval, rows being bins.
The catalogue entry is 1148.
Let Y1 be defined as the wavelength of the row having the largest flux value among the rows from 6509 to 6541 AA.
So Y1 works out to 6524.0 AA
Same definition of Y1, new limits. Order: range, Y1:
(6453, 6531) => 6480.0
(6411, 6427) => 6424.0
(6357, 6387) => 6378.0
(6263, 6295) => 6278.0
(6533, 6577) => 6548.0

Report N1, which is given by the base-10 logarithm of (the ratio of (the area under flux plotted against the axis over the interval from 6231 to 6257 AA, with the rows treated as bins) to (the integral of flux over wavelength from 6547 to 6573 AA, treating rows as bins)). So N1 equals 0.037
